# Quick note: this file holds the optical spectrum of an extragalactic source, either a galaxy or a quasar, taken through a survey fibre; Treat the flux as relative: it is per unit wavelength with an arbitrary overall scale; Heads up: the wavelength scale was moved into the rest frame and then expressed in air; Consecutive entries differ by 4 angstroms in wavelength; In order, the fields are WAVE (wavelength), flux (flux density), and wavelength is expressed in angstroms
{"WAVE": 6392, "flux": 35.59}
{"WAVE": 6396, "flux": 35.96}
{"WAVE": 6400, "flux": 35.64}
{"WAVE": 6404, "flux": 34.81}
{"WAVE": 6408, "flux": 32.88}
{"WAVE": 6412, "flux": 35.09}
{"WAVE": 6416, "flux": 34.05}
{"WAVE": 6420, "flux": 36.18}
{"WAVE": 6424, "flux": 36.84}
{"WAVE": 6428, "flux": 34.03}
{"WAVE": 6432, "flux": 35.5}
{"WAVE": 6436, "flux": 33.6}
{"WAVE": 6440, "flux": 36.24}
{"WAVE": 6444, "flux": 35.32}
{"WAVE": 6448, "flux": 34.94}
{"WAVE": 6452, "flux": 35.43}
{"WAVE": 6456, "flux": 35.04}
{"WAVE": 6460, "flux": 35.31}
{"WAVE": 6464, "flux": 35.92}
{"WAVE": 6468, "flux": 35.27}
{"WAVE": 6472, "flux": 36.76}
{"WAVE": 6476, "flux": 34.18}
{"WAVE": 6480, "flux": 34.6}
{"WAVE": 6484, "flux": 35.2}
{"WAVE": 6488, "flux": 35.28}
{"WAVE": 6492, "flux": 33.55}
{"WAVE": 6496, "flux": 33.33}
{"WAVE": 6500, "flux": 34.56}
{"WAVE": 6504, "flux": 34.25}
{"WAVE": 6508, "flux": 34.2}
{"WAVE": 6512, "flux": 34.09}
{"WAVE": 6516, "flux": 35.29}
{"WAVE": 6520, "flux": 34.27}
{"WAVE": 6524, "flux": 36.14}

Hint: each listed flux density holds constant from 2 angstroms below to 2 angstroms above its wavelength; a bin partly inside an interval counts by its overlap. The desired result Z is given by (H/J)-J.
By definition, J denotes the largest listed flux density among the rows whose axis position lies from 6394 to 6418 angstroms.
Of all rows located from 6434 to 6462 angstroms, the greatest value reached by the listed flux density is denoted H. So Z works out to -35.0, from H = 36.24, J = 35.96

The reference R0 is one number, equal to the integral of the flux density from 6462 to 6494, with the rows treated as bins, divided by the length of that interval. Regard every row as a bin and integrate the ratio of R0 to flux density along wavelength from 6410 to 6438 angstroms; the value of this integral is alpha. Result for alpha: 28.1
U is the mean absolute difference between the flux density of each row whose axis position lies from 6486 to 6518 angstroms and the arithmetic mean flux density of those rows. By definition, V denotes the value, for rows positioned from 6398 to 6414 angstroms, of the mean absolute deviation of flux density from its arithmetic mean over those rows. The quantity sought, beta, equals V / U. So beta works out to 1.6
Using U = 0.5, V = 0.9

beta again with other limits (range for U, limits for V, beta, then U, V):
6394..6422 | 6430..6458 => 0.6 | 0.9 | 0.5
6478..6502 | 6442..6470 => 0.3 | 0.7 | 0.2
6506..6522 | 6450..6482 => 1.3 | 0.4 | 0.5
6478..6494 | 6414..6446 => 1.7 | 0.6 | 1.0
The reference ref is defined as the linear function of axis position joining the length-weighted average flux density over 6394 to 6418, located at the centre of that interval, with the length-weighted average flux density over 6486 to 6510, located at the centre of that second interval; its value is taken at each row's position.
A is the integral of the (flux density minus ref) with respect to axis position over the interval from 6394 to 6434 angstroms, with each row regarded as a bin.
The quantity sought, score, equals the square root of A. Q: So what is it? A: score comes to 4.0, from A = 16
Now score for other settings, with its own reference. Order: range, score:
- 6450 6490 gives 6.1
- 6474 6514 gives 2.1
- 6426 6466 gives 5.0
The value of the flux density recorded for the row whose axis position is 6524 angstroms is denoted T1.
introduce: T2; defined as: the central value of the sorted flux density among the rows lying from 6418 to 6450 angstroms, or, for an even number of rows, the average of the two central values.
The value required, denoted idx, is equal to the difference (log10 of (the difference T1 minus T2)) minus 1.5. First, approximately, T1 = 36.14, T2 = 35.4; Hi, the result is -1.64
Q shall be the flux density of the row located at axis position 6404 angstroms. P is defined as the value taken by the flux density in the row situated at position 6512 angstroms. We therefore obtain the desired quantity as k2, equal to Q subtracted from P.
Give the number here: -0.7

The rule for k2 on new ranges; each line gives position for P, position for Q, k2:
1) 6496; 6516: -2.0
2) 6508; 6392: -1.4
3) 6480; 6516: -0.7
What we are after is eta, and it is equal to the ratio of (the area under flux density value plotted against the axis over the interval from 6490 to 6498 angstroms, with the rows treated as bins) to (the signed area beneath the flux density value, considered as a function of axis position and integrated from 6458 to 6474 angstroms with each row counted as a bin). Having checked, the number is 0.5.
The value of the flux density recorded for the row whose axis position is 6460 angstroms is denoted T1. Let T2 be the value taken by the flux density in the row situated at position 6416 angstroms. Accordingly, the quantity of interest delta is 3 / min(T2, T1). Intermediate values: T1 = 35.31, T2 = 34.05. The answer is 0.0881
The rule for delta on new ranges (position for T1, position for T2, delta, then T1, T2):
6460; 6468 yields 0.0851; 35.31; 35.27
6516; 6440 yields 0.0850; 35.29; 36.24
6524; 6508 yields 0.0877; 36.14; 34.2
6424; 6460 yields 0.0850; 36.84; 35.31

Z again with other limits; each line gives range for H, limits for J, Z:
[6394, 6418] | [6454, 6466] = -34.9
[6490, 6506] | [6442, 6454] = -34.5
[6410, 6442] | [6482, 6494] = -34.2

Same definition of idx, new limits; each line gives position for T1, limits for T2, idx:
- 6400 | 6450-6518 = -1.72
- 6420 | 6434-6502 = -1.51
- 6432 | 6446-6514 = -1.75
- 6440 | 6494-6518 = -1.20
